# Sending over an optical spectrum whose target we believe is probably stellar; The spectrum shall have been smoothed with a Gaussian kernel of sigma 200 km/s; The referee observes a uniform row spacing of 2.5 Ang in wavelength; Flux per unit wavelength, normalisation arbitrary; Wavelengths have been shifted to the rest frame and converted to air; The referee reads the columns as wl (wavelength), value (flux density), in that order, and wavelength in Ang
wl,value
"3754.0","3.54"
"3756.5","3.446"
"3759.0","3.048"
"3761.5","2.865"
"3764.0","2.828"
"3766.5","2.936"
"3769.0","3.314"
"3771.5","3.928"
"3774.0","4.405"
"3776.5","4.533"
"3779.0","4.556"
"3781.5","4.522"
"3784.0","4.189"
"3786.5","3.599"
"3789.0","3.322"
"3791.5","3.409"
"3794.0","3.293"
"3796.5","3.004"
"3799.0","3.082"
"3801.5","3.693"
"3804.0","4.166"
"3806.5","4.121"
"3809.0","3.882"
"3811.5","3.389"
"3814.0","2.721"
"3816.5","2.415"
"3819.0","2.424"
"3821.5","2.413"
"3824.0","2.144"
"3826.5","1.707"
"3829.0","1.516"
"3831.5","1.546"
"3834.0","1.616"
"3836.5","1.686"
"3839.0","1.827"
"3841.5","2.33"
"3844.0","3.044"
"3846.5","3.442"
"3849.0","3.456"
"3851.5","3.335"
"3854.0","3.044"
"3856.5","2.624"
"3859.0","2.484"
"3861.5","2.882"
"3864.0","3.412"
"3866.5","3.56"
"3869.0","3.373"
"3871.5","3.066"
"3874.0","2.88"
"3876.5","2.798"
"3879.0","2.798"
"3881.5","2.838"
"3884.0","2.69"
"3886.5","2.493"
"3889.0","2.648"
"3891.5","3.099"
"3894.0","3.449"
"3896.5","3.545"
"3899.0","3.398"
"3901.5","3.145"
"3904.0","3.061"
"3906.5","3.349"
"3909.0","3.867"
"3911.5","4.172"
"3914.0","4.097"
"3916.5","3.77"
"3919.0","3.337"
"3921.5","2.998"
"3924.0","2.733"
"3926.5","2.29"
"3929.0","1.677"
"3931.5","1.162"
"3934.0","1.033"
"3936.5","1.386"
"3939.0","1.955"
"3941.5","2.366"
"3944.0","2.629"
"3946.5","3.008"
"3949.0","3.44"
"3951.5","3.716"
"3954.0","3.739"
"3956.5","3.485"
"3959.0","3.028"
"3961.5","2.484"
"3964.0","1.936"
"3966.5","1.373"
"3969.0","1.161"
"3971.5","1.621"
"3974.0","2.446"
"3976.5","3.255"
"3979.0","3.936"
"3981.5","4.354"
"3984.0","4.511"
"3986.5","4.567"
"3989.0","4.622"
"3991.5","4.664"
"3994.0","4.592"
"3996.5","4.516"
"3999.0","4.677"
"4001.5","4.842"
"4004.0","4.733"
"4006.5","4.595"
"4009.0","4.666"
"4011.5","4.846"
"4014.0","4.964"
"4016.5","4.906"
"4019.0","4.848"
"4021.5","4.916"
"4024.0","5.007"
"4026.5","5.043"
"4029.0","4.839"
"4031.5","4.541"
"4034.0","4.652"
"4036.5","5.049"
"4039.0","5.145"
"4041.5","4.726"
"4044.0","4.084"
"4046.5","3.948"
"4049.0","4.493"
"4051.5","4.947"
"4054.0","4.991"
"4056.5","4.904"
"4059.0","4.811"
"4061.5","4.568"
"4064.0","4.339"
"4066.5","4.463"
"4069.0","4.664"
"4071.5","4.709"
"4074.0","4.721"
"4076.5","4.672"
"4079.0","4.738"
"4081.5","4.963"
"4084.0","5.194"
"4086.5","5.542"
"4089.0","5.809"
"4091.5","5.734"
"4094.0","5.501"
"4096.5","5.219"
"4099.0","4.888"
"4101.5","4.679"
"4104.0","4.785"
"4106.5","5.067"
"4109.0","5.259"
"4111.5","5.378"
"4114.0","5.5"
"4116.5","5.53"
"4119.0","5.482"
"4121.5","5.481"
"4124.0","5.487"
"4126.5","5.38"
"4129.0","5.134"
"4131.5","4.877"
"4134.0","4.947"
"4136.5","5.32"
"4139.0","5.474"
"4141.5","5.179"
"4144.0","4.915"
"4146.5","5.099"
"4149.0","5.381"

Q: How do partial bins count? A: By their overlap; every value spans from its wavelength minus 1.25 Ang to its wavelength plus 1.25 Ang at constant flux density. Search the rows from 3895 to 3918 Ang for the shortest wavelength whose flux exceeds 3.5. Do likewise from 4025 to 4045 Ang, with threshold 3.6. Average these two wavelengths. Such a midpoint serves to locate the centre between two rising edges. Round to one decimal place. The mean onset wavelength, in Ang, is 3961.5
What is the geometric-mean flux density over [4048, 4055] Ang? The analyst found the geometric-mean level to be 4.8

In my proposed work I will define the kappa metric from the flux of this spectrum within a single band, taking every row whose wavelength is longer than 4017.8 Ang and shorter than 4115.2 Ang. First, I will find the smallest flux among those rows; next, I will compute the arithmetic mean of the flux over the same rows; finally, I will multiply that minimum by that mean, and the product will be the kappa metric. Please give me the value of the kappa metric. 19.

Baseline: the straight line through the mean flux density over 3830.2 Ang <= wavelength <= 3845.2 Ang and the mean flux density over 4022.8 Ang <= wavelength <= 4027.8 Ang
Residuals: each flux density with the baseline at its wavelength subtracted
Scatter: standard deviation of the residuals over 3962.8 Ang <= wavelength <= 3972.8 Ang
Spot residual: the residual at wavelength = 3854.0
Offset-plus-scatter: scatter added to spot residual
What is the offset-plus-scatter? 1.1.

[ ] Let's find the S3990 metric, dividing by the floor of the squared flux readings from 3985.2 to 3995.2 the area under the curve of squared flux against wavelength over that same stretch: 10.2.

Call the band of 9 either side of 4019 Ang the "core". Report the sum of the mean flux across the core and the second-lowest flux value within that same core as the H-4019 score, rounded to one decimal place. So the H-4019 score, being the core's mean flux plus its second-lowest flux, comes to 9.8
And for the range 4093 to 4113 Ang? 9.9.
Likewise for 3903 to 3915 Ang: 7.1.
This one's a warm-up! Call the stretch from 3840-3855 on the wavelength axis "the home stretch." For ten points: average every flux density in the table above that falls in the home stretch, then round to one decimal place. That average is 3.1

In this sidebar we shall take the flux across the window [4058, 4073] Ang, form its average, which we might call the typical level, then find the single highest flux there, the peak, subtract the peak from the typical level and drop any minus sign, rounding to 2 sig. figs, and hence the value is 0.22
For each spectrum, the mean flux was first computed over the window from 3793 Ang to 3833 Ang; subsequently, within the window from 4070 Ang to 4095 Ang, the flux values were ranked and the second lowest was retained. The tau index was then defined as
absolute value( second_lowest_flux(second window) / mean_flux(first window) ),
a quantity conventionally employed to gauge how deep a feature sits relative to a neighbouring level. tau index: 1.7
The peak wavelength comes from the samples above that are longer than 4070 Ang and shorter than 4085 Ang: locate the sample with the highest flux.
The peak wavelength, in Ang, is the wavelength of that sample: 4084.0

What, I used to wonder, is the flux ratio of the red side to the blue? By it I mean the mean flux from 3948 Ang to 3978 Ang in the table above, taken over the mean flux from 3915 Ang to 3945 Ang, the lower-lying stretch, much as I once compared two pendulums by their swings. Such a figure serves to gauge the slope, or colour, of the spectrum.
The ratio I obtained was 1.2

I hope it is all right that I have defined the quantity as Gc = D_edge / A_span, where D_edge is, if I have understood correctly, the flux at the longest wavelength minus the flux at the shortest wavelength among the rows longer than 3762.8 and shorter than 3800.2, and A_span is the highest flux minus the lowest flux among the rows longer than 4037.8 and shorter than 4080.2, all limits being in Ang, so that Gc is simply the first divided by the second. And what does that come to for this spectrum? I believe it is 0.2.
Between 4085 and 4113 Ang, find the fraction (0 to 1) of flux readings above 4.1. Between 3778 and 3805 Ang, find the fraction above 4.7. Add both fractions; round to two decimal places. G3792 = 1.00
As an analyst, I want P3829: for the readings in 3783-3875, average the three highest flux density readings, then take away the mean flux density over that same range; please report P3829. 1.2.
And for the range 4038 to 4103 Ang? 0.8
